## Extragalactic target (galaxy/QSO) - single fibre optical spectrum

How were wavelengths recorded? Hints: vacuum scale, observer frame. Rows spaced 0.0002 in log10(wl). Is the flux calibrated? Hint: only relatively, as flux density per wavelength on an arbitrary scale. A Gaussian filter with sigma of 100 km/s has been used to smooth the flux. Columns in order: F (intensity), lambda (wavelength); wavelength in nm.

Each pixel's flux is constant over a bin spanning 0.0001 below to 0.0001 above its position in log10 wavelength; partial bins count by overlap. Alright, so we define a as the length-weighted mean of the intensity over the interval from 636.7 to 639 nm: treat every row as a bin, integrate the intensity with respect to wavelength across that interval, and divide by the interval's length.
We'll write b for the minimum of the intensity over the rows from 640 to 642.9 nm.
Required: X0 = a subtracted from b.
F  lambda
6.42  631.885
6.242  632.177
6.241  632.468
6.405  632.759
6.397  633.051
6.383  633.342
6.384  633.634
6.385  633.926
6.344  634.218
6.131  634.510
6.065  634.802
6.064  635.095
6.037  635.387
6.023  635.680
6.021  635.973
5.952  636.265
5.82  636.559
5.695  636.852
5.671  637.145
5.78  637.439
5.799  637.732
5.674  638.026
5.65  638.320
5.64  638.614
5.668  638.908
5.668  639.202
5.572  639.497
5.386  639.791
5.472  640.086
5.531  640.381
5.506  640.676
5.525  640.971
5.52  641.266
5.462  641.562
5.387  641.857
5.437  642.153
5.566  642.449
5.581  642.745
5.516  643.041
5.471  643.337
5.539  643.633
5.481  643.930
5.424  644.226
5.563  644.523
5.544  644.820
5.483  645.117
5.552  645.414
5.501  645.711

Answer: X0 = -0.31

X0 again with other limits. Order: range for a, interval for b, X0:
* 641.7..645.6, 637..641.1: -0.12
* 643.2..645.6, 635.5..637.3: 0.16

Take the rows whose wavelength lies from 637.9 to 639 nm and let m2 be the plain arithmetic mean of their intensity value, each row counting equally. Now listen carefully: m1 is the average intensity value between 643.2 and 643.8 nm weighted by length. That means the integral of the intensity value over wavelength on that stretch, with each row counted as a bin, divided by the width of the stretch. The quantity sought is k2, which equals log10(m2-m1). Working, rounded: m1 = 5.50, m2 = 5.66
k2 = -0.8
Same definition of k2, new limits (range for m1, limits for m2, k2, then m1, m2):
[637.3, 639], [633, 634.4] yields -0.2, 5.70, 6.38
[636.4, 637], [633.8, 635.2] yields -0.4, 5.76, 6.20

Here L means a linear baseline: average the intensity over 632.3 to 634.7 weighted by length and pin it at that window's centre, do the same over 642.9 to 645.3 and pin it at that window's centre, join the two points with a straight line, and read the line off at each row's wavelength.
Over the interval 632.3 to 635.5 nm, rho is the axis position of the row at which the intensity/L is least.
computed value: 632.468 nm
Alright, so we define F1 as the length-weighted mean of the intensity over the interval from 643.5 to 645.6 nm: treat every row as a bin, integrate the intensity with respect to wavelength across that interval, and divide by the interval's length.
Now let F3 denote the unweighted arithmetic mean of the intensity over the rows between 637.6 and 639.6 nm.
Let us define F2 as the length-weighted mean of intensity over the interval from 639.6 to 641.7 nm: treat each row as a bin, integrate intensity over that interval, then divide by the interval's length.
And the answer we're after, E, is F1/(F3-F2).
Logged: 31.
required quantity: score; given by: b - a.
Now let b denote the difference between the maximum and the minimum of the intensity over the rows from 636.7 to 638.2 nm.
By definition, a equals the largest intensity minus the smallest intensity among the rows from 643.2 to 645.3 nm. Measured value -0.01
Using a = 0.139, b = 0.13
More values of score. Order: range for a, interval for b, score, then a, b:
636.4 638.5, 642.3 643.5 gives -0.06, 0.170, 0.11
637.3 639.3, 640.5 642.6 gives 0.02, 0.159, 0.18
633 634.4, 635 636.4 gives 0.06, 0.053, 0.11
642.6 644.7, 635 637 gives 0.21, 0.157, 0.37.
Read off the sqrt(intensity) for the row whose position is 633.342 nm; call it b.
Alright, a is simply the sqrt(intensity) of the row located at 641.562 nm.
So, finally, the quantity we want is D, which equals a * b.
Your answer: 5.90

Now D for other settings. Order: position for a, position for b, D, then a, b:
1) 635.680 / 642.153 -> 5.72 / 2.45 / 2.33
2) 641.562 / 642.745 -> 5.52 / 2.34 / 2.36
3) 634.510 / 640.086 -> 5.79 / 2.48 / 2.34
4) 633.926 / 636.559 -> 6.10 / 2.53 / 2.41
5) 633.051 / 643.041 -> 5.94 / 2.53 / 2.35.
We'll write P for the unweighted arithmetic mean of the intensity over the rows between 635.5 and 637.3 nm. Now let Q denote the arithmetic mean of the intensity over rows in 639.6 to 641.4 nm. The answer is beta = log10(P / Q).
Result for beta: 0.029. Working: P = 5.86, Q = 5.49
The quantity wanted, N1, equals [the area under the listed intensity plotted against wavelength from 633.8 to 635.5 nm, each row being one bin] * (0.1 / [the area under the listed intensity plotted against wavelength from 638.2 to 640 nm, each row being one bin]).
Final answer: 0.104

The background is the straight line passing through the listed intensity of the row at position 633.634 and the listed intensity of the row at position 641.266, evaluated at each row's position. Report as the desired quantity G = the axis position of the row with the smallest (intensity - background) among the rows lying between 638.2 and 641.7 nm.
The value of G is 639.791 nm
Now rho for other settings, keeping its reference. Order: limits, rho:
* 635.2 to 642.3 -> 639.791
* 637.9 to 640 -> 639.791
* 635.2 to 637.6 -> 637.145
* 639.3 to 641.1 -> 639.791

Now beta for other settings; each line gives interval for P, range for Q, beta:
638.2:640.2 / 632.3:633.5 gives -0.057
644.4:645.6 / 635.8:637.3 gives -0.023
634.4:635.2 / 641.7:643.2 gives 0.044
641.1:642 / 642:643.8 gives -0.005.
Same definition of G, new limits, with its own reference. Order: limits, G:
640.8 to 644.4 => 641.857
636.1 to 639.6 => 636.852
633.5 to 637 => 636.852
